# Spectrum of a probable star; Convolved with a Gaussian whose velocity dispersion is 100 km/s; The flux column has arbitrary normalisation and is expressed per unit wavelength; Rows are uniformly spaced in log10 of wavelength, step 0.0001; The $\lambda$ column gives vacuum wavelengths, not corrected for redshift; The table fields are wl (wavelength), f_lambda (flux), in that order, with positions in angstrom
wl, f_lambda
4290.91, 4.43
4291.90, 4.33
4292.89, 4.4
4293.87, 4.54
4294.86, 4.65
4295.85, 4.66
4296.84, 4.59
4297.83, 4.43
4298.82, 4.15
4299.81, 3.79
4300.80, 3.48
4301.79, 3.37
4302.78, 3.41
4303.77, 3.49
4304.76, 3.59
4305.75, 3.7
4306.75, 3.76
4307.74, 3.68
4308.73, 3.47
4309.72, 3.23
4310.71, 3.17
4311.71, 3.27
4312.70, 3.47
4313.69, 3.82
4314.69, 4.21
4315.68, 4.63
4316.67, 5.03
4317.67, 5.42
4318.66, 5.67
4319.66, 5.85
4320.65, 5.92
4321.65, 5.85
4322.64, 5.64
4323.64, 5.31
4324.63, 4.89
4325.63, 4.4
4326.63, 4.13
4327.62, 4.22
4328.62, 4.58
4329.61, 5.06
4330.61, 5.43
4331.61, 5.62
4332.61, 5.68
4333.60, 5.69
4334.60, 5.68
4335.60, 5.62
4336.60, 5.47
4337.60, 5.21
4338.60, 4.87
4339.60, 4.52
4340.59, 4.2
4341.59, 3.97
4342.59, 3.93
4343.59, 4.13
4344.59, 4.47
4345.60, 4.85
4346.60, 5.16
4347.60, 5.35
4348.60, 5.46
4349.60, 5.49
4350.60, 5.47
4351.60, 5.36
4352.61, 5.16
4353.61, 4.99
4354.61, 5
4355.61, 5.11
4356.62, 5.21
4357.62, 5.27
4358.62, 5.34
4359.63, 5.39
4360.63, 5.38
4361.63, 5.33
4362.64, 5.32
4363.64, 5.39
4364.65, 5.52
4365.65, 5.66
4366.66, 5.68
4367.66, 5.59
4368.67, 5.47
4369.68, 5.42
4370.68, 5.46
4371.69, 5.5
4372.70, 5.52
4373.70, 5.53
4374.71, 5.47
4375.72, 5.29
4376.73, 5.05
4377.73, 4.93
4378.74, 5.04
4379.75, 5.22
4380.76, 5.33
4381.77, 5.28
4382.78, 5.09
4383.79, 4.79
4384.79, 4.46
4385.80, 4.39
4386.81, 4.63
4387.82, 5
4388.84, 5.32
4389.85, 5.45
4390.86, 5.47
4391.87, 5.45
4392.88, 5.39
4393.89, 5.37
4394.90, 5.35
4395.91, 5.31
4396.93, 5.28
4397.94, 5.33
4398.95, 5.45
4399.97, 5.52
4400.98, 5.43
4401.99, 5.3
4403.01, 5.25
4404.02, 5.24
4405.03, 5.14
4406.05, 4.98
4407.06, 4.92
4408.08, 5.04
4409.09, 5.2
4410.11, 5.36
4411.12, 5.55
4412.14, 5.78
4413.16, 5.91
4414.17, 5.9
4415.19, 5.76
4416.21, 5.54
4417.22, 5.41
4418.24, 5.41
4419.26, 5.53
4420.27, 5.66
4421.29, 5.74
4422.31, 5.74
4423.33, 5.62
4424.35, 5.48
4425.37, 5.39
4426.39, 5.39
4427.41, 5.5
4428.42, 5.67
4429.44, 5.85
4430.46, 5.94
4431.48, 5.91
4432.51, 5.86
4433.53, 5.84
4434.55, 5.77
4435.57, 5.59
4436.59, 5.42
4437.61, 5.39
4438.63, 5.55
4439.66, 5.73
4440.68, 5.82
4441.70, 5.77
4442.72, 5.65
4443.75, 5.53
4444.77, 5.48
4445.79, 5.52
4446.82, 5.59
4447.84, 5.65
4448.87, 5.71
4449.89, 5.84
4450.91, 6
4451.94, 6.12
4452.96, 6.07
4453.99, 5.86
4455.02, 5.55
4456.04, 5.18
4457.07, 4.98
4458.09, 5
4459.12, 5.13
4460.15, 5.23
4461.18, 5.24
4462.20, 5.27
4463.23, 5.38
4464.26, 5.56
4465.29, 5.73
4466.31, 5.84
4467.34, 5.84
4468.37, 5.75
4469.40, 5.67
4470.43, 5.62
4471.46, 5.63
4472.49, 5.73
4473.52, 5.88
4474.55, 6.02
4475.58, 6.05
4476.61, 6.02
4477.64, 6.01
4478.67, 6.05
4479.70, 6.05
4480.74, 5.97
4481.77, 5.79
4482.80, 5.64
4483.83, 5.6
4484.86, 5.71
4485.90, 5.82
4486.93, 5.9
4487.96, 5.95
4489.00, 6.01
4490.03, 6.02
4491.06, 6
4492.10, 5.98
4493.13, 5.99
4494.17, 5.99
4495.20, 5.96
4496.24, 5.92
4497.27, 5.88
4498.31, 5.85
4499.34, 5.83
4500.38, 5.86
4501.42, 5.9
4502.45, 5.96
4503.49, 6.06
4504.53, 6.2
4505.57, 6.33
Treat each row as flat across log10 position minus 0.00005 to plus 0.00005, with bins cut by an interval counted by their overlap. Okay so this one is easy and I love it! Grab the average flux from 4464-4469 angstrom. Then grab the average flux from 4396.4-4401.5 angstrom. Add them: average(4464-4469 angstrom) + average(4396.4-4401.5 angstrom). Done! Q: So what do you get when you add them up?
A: 11.15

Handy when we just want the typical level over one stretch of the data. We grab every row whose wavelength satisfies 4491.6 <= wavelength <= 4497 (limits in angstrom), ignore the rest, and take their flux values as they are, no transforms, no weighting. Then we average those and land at 5.97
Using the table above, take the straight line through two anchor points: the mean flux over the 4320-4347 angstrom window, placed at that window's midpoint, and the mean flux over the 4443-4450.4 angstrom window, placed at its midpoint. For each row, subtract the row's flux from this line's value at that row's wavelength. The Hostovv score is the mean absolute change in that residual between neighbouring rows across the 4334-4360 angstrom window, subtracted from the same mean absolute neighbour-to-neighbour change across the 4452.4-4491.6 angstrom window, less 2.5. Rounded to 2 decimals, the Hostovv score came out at -2.57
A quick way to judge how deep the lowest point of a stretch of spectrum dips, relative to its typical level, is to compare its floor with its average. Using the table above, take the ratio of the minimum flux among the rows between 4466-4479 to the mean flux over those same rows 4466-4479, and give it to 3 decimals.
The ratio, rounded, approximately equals 0.960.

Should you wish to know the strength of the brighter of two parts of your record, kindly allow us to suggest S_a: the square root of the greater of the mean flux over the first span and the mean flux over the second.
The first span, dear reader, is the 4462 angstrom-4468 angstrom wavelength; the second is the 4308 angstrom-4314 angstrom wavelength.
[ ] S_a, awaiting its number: 2.37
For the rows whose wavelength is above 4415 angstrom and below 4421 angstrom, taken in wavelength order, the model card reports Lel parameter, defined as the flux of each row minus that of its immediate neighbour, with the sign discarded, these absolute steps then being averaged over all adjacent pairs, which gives 0.12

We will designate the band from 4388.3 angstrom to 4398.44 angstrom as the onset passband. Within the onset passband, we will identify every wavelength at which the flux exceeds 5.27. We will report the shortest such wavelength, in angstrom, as 4388.84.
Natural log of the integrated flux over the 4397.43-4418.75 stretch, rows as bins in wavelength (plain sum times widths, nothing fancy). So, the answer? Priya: 4.75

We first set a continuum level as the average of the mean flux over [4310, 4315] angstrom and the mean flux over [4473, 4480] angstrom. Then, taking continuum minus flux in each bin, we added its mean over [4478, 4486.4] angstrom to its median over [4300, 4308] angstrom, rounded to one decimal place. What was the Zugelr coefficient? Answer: 0.2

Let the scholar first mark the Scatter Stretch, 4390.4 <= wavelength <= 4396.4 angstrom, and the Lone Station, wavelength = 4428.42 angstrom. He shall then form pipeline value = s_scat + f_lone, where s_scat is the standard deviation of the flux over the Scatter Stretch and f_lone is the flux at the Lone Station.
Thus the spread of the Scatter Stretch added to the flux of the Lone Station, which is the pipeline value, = 5.73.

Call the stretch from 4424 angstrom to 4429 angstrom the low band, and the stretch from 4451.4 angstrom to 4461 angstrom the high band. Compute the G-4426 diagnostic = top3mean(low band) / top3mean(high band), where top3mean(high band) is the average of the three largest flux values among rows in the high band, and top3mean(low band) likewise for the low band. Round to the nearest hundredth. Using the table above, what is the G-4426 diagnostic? 0.92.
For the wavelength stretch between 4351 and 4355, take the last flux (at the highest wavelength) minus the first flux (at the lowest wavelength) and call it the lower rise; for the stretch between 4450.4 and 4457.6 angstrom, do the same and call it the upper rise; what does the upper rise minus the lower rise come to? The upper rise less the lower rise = -0.7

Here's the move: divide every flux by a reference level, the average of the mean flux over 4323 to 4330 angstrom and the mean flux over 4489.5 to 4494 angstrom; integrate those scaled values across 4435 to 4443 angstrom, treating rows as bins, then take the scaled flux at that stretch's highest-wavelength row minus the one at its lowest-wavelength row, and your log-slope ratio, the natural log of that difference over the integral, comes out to -6.6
